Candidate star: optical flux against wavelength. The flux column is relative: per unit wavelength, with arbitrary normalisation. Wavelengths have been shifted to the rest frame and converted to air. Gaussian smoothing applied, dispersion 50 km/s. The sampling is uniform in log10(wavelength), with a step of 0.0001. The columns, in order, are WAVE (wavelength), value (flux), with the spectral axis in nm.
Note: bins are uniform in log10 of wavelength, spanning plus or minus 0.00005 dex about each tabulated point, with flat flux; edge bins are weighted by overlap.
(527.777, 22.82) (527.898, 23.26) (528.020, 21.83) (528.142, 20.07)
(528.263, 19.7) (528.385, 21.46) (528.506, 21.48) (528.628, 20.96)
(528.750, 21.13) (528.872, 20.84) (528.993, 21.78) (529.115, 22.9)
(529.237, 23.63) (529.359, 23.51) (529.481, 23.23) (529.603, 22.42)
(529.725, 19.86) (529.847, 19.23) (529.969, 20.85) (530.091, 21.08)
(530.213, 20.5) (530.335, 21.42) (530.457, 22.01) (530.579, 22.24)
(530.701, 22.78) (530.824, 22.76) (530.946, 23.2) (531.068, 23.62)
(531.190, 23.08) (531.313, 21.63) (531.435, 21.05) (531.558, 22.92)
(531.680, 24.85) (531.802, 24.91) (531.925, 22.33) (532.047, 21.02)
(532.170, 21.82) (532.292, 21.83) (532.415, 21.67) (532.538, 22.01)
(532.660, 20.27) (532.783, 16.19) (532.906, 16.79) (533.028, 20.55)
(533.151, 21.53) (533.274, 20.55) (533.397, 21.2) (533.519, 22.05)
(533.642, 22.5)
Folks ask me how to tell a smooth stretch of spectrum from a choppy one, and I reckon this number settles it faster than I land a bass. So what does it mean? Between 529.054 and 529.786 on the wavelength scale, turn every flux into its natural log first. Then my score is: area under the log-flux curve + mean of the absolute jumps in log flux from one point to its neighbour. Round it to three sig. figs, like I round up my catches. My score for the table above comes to 2.32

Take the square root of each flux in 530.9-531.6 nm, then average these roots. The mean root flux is 4.75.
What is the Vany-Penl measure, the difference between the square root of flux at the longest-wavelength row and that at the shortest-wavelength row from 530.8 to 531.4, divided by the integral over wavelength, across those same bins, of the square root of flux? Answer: -0.04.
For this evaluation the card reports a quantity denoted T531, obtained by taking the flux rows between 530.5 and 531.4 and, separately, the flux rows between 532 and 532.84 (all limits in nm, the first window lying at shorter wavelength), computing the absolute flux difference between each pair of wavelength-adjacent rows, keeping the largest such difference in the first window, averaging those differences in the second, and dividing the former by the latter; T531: 1.2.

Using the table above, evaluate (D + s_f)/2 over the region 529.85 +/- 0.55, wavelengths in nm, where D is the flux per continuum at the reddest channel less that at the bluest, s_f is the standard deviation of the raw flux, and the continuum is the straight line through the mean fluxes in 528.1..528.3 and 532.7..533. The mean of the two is 0.7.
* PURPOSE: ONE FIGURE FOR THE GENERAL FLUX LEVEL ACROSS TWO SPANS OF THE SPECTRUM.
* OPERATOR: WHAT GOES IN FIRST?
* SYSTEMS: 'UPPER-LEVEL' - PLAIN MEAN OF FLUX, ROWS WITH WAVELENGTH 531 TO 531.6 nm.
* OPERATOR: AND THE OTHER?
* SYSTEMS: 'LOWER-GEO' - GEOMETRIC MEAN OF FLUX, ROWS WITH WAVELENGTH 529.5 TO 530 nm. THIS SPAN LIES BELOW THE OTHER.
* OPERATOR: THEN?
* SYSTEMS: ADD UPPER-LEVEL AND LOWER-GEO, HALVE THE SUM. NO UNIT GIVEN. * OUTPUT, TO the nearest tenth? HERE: 21.5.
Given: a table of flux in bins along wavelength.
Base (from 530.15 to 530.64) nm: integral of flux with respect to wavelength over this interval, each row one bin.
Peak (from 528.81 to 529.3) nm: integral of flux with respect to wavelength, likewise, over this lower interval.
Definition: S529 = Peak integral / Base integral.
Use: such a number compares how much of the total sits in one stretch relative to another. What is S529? 1.03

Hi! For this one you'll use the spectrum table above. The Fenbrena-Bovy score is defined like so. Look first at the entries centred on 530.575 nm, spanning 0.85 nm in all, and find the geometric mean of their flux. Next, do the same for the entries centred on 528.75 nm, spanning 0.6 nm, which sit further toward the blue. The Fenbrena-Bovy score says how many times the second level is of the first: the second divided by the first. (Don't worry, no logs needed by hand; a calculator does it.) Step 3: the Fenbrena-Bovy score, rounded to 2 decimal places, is 0.96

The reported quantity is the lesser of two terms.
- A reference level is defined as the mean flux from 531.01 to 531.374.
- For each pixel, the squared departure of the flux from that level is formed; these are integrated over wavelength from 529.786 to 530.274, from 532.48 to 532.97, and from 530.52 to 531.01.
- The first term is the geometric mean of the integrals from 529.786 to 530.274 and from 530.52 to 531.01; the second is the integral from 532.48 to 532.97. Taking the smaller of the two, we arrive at 0.41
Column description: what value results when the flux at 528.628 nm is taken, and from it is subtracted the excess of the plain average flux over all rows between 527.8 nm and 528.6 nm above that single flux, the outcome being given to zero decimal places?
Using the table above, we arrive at 21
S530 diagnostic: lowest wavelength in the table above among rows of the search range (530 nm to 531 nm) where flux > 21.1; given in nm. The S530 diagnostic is 530.335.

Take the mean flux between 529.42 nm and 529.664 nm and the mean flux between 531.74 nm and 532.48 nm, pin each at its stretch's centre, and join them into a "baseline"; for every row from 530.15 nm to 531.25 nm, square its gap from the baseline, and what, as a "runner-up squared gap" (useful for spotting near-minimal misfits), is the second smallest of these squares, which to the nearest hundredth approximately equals 0.05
